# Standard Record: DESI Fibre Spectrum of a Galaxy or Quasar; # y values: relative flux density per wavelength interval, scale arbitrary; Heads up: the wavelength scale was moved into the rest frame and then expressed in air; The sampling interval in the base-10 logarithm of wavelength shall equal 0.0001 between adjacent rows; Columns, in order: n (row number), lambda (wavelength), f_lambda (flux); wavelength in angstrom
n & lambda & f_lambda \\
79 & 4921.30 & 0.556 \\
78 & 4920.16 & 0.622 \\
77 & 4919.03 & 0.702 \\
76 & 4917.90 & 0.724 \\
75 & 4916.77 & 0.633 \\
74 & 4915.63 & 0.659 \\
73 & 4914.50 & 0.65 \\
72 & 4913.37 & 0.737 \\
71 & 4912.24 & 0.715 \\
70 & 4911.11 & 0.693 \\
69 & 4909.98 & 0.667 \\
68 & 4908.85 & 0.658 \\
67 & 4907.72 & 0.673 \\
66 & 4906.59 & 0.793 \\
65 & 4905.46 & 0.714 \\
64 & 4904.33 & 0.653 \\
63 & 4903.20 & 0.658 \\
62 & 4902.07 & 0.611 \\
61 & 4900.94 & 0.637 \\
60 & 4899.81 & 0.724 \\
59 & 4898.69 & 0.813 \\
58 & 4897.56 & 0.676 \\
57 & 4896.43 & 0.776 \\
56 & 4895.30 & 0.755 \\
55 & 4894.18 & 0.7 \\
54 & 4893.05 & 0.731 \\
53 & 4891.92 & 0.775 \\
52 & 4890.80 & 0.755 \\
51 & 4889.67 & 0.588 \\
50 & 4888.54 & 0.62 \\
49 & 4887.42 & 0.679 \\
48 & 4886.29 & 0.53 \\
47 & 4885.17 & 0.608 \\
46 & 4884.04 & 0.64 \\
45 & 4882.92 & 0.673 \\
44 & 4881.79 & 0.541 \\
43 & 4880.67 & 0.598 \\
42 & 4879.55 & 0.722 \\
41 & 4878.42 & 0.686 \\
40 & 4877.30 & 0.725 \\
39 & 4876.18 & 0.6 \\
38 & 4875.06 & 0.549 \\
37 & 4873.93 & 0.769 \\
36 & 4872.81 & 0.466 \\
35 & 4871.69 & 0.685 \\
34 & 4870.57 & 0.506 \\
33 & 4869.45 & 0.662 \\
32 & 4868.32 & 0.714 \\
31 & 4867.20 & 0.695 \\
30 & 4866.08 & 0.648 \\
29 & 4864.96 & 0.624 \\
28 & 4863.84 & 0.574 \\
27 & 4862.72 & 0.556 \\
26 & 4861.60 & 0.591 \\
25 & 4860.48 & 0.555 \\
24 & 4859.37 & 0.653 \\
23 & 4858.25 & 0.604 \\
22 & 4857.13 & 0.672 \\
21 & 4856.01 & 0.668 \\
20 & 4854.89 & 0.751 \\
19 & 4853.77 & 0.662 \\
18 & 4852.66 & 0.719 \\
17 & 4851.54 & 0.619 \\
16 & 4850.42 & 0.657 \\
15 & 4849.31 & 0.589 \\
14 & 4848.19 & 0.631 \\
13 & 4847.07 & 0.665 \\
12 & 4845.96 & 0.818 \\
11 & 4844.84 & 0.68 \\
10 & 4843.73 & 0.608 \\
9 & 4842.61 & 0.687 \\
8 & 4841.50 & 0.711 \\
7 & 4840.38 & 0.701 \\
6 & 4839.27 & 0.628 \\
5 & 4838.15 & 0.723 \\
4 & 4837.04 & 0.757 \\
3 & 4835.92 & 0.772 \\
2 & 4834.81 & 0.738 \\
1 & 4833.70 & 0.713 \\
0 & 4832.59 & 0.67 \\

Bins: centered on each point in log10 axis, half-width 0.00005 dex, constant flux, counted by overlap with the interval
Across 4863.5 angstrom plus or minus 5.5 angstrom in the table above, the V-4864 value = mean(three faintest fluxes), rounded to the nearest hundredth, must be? 0.56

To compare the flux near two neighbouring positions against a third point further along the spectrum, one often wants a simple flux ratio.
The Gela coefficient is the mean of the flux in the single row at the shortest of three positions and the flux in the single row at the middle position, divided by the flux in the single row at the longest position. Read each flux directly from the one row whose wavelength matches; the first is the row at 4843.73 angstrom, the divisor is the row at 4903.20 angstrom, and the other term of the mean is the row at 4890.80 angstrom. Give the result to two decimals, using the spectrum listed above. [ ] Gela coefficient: 1.04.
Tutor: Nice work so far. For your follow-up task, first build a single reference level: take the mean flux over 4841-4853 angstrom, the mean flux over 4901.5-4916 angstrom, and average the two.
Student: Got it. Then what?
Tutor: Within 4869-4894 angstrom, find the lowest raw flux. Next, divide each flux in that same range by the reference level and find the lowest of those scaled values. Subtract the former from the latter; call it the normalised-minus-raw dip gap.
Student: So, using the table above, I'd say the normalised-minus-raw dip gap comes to 0.222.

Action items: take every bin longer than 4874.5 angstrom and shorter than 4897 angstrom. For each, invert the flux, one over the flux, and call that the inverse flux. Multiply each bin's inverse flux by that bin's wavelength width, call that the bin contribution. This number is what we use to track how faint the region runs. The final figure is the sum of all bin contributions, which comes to 34.4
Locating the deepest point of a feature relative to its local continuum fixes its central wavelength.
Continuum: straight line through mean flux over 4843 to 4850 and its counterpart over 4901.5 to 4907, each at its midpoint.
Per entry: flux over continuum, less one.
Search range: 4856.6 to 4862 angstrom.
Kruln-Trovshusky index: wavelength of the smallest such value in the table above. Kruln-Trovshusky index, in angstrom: 4860.48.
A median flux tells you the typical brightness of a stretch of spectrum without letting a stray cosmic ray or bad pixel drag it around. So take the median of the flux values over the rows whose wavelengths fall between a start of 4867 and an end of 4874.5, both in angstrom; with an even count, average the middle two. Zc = 0.685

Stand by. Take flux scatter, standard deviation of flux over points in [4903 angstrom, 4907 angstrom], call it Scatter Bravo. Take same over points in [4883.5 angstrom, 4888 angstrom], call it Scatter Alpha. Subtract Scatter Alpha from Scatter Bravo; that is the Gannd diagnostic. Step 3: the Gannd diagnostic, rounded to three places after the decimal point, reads 0.002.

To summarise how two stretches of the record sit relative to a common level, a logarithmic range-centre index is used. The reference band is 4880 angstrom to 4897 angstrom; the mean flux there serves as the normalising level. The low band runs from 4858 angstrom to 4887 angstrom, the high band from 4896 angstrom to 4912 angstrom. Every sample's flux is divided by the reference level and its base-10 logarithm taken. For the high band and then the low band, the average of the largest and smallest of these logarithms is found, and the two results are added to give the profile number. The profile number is -0.02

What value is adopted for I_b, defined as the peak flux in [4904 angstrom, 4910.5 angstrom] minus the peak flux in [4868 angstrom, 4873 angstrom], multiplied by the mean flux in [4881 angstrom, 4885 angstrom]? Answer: 0.05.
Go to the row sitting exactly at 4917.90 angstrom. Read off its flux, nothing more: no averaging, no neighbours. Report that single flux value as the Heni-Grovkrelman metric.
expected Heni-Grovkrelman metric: 0.724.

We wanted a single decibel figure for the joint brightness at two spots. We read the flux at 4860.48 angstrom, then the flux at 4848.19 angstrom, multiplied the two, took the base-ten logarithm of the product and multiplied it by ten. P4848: -4.6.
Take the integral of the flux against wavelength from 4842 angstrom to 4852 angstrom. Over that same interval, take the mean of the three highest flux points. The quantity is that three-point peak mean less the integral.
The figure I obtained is -5.9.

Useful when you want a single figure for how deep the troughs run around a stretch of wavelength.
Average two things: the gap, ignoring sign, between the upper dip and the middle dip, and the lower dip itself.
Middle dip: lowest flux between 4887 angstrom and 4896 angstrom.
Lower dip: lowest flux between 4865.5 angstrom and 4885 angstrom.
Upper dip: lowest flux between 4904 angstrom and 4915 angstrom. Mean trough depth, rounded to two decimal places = 0.26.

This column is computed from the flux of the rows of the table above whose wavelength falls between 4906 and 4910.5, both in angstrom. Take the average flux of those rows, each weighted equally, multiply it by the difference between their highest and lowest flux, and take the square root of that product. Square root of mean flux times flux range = 0.307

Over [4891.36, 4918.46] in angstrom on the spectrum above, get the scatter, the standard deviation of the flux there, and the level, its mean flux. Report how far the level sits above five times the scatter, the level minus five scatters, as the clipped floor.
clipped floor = 0.43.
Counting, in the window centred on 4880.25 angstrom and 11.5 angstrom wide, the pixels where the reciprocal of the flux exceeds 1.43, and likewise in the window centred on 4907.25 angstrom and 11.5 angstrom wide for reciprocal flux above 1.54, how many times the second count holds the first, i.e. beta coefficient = 0.1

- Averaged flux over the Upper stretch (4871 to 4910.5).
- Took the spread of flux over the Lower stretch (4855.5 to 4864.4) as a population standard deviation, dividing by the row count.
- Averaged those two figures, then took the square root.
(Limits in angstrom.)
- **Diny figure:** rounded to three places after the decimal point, 0.598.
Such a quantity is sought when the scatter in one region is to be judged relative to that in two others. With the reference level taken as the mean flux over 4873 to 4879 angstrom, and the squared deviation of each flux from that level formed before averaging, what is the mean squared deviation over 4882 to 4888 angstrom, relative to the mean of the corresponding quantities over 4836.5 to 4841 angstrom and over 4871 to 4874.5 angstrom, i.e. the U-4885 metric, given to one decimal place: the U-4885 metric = 0.4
